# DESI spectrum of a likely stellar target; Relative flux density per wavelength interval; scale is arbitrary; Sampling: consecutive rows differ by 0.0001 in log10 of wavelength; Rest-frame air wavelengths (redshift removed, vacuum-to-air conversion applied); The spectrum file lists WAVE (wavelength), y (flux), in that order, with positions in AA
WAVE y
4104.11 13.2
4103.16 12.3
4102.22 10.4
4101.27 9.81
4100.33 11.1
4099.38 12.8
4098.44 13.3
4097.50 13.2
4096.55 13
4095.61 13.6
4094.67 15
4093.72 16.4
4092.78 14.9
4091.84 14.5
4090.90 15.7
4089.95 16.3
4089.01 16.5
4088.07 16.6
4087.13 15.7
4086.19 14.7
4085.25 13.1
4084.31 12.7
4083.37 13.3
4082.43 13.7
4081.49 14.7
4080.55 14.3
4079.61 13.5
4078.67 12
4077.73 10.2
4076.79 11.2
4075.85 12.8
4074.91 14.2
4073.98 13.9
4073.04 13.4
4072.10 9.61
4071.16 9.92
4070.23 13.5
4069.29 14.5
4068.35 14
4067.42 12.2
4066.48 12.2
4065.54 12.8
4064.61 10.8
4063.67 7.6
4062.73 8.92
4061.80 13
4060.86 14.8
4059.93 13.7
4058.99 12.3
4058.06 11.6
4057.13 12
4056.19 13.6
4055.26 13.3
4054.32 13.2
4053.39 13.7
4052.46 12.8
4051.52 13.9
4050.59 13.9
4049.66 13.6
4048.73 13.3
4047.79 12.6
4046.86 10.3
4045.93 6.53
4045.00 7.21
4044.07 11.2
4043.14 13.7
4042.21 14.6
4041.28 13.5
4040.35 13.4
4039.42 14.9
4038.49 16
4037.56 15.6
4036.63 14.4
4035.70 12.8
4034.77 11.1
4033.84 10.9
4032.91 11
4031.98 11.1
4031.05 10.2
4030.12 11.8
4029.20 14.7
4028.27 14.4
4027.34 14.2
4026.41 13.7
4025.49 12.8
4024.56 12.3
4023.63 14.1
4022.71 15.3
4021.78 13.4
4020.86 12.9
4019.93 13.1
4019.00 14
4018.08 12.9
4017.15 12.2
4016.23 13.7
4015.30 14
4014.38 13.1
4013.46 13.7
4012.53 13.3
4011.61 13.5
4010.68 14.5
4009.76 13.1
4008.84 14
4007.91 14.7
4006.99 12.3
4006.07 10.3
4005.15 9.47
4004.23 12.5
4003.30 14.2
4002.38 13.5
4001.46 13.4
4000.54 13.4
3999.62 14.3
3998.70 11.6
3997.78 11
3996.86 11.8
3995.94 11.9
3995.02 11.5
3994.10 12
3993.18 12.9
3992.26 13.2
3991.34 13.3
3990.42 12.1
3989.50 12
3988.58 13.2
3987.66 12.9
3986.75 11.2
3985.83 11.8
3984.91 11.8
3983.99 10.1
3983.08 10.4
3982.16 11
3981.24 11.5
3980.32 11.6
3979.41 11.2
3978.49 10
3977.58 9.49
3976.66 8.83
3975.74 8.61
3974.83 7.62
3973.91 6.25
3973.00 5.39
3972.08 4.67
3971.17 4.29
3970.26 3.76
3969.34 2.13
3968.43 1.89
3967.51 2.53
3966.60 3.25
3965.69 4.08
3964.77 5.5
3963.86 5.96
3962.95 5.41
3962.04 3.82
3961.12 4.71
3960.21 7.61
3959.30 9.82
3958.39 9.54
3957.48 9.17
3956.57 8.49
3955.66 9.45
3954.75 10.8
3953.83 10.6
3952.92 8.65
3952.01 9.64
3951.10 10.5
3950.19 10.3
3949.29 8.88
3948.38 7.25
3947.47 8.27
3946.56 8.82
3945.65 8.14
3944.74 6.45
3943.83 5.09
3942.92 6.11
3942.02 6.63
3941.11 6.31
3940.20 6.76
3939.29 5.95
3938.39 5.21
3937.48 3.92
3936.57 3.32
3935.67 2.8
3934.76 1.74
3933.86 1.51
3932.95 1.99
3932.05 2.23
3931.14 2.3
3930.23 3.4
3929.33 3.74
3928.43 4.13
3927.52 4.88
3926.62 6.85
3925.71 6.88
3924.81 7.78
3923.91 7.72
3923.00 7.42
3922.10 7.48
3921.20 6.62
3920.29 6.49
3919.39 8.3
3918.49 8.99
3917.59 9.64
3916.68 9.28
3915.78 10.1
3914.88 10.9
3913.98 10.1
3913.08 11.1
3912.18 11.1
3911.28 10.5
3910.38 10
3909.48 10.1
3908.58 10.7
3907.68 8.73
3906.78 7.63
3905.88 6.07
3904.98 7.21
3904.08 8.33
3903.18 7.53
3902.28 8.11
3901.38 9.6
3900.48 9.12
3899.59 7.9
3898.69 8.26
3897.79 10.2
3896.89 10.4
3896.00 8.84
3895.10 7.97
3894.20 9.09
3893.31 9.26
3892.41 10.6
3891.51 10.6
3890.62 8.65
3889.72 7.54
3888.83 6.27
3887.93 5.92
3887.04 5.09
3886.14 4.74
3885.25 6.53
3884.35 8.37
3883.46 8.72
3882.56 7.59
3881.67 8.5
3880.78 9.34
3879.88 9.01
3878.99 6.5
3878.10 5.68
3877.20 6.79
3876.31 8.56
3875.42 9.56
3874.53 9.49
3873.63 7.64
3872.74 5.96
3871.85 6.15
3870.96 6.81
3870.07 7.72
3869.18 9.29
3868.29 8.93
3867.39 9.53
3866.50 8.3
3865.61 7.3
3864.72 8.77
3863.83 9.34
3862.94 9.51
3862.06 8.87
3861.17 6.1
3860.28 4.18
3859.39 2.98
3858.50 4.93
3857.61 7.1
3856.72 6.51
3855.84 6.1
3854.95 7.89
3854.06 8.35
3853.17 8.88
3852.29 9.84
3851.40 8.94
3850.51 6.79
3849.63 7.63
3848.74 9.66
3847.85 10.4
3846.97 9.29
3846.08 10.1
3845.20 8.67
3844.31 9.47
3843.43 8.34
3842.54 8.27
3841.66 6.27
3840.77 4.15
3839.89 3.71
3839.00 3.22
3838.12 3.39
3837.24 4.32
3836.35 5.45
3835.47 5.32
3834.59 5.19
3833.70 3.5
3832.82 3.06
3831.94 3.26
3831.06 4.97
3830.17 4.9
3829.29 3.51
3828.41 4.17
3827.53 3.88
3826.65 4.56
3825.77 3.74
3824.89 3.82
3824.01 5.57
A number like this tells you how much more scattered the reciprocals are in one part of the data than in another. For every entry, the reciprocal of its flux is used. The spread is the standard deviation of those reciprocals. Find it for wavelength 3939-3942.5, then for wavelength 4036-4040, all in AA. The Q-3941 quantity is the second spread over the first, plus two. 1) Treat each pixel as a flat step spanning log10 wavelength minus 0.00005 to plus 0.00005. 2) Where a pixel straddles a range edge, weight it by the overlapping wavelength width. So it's 2.3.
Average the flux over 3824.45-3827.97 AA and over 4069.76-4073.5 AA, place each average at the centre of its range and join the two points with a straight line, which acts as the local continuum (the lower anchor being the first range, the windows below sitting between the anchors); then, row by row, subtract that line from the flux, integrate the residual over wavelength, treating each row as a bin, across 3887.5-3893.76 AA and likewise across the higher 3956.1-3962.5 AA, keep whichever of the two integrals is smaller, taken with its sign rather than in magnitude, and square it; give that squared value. 12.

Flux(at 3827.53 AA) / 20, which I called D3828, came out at 0.194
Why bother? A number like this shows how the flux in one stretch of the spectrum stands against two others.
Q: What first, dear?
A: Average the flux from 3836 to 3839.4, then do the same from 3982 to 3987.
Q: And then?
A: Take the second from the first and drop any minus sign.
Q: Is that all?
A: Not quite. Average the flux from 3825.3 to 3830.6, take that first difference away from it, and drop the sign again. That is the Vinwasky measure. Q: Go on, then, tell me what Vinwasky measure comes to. 2.8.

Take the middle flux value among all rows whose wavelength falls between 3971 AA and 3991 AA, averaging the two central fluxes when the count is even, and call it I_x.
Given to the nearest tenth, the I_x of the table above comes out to 10.7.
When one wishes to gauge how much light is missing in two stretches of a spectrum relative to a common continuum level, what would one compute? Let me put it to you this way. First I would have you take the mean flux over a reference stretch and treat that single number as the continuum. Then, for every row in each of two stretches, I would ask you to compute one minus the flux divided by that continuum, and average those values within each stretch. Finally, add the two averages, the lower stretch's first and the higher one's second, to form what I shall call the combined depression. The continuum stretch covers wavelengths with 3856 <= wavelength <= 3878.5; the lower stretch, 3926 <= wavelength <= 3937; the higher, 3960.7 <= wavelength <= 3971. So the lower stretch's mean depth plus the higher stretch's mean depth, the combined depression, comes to 1.0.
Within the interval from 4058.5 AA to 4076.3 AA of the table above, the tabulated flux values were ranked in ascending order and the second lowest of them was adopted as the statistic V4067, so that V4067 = 8.92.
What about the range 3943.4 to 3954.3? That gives 6.45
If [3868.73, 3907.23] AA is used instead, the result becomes 5.09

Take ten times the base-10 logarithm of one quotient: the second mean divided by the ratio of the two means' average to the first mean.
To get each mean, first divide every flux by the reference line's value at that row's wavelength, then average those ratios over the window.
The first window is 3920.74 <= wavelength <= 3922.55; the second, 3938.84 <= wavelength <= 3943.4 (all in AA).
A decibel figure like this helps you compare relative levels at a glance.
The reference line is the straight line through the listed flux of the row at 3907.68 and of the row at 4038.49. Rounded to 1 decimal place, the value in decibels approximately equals -1.8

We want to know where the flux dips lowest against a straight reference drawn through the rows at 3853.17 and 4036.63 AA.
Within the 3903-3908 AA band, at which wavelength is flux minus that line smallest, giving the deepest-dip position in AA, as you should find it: 3905.88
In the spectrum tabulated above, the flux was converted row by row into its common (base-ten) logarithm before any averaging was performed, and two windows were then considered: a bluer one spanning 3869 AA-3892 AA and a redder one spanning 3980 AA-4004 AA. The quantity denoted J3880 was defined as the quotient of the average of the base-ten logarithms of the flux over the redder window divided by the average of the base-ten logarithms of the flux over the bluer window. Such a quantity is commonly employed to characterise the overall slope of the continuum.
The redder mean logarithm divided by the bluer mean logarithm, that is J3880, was 1.25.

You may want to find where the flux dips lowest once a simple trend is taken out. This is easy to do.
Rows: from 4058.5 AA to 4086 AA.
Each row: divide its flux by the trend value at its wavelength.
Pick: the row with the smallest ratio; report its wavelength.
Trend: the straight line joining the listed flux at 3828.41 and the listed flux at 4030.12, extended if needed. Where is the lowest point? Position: 4063.67 AA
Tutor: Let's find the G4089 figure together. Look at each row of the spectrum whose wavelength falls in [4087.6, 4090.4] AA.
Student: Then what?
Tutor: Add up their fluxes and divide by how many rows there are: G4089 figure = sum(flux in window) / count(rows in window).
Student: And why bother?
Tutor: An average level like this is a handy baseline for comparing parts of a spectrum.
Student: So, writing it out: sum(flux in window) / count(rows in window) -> 16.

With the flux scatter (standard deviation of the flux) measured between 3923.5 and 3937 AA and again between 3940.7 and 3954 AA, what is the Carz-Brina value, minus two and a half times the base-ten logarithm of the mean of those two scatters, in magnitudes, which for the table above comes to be -0.7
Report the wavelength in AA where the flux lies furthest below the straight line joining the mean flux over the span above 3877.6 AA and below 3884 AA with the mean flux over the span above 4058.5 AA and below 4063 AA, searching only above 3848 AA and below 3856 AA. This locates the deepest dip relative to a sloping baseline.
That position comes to 3855.84 AA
